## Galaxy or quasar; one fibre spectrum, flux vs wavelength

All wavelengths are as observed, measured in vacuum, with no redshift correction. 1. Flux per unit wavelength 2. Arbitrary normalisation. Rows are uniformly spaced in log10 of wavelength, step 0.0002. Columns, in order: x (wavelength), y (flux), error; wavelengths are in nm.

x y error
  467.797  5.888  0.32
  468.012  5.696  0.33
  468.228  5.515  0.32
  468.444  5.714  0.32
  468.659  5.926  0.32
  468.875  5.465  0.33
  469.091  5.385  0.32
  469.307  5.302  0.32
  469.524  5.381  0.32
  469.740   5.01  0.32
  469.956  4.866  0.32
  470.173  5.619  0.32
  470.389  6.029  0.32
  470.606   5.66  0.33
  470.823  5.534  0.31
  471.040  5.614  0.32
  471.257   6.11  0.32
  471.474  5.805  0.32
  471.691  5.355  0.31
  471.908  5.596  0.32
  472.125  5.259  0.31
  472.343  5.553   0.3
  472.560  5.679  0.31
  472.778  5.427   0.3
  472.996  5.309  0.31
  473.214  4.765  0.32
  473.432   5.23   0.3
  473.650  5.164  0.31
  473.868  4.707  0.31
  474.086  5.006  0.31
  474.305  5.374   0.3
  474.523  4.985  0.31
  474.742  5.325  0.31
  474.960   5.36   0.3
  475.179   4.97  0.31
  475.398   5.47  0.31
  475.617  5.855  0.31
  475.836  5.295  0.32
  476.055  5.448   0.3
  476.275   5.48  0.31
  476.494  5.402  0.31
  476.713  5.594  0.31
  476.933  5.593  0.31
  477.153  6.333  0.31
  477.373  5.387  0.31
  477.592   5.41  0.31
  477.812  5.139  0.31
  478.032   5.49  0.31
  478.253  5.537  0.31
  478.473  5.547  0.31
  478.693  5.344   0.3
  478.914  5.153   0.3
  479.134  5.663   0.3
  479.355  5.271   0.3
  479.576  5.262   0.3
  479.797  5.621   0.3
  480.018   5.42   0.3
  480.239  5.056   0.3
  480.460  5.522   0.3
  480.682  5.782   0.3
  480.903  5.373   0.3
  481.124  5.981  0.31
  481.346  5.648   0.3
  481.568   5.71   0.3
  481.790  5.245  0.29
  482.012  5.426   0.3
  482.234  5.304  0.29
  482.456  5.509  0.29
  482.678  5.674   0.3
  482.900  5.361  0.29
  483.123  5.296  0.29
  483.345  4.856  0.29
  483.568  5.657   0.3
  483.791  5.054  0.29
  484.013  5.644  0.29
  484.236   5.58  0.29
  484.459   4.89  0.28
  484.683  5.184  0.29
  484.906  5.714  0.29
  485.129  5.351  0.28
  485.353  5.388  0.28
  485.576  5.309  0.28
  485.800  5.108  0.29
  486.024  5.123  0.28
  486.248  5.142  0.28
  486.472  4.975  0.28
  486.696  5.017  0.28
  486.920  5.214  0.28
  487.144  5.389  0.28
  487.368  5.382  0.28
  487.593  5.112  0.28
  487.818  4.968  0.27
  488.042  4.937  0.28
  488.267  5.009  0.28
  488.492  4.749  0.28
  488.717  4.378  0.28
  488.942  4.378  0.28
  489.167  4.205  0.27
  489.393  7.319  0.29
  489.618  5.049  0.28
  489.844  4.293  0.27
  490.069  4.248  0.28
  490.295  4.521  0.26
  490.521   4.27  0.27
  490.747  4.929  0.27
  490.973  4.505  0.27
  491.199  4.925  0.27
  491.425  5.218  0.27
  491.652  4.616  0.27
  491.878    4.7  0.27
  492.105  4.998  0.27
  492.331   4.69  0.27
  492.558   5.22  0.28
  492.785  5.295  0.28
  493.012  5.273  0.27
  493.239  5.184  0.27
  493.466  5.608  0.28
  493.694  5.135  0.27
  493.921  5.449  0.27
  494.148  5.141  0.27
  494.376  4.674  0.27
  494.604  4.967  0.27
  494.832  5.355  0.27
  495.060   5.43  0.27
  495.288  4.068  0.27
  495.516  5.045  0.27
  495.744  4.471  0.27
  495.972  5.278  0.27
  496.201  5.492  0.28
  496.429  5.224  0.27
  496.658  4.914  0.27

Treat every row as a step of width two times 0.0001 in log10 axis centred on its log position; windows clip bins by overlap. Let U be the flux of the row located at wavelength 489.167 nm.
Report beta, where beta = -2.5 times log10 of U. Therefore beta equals -1.56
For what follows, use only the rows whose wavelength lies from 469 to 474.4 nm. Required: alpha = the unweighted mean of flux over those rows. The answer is 5.4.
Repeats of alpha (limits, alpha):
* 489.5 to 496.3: 4.9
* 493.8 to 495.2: 5.2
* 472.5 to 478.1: 5.4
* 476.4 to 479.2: 5.5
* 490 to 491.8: 4.7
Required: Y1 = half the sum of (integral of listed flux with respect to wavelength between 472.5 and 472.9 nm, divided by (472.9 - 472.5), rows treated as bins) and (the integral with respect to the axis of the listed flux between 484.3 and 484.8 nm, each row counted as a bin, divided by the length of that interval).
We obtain 5.31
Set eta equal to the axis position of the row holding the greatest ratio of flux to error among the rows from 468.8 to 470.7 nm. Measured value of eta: 470.389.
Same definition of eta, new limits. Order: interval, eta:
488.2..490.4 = 489.393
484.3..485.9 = 484.906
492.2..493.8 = 493.466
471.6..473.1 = 472.343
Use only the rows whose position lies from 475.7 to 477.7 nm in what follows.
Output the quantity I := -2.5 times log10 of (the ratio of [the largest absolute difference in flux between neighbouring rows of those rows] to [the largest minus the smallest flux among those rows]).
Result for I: 0.10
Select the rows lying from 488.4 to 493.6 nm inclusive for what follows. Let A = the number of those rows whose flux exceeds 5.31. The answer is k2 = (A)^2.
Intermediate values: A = 2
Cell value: 4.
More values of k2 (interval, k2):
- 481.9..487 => 100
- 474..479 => 289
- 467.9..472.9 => 361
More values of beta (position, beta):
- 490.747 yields -1.73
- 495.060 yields -1.84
